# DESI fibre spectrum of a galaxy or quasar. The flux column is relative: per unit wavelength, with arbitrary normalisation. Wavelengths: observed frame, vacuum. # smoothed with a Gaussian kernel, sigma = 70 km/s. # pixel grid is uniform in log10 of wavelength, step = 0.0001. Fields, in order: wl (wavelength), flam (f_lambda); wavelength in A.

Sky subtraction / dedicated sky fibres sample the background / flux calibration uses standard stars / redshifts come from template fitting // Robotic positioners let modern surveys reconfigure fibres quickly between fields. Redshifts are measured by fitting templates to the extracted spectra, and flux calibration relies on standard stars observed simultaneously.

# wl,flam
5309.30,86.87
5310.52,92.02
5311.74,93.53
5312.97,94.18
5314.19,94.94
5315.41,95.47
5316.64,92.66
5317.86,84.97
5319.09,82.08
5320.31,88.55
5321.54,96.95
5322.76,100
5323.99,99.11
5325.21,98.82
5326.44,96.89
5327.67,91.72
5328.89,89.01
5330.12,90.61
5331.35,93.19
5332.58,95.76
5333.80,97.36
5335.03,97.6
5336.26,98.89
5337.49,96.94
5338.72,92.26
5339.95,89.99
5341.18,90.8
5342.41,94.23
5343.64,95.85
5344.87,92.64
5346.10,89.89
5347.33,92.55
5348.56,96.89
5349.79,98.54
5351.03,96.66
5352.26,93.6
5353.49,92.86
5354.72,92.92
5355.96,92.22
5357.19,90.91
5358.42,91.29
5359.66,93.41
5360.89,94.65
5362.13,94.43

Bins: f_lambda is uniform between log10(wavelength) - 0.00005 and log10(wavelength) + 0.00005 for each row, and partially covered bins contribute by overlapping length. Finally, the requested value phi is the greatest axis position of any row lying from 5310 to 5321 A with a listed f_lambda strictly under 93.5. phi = 5320.31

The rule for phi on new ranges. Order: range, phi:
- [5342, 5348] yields 5347.33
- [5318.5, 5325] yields 5320.31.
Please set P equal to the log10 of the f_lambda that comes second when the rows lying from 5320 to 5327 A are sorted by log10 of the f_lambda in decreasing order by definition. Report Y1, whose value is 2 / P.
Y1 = 1.002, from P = 2.00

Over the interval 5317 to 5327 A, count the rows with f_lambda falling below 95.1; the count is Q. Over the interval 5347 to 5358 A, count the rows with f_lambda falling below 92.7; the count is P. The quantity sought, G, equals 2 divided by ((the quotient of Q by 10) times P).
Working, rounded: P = 3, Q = 3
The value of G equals 2.2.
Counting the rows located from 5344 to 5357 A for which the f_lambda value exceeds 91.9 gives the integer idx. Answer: 9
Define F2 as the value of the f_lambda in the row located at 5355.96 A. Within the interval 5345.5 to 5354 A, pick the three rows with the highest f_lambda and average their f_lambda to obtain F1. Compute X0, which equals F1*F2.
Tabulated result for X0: 8979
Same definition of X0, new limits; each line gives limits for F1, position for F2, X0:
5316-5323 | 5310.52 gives 8883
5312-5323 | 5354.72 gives 9057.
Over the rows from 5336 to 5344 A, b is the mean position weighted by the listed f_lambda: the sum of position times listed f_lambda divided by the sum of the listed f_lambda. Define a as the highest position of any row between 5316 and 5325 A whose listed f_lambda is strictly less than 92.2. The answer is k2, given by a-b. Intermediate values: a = 5320.31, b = 5339.9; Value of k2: -19.6 A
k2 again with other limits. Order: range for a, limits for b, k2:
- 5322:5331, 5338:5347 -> -12.3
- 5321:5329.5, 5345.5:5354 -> -20.9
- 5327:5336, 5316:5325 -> 9.7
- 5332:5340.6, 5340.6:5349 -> -4.9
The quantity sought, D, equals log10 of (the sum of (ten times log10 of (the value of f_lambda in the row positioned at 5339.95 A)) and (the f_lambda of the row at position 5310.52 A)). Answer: 2.048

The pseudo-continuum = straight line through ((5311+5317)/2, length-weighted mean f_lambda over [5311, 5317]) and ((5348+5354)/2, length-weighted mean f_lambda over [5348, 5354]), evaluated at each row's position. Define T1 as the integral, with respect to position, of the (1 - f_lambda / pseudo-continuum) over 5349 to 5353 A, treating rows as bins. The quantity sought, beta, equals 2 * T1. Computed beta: -0.04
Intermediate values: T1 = -0.02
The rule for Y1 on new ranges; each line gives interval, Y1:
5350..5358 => 1.015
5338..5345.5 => 1.013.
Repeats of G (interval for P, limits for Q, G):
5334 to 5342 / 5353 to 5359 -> 1.3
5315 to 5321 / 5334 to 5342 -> 1.7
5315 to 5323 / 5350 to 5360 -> 0.7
